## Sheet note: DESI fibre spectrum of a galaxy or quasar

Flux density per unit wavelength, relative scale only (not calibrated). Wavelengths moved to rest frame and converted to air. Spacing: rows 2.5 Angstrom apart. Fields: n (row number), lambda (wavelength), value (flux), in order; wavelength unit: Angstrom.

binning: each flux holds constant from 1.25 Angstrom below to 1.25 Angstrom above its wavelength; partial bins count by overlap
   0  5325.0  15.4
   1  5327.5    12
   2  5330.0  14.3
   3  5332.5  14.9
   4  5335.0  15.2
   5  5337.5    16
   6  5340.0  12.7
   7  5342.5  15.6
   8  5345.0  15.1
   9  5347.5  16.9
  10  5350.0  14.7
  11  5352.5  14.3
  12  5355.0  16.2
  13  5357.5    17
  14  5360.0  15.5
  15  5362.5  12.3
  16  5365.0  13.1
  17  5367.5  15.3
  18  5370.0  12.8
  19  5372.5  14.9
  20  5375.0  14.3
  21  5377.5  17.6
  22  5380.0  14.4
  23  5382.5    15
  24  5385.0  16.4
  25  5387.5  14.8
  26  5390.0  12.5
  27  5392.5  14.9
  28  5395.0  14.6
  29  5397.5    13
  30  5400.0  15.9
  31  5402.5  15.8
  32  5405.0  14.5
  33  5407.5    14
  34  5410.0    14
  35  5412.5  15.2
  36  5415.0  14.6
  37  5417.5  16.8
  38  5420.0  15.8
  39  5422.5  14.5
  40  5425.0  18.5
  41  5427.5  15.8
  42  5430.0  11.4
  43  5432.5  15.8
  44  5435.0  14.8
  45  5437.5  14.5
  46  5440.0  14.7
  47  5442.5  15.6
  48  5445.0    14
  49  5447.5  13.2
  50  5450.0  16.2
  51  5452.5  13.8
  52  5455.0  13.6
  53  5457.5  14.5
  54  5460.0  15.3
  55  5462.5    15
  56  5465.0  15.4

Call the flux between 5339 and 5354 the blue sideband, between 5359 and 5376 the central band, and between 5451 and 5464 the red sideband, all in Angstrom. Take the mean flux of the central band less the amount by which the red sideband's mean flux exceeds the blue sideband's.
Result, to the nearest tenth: 14.5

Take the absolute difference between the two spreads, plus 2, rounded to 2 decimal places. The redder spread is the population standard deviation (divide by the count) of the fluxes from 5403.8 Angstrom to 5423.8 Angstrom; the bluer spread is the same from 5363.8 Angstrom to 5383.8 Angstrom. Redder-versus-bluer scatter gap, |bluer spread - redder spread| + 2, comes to 2.48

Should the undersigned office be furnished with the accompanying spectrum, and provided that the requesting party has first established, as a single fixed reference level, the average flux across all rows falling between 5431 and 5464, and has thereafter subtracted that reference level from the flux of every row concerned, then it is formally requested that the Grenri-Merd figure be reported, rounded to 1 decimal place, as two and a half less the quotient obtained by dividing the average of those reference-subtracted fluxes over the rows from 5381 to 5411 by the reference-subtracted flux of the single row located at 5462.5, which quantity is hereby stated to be 2.7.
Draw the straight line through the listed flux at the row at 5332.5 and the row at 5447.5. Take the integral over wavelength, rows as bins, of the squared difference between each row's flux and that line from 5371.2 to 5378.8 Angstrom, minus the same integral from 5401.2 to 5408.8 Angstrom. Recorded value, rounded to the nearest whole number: 19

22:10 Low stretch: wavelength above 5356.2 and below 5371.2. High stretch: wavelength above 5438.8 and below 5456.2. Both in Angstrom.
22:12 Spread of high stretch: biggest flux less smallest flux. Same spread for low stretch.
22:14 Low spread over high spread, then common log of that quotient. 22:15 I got 0.2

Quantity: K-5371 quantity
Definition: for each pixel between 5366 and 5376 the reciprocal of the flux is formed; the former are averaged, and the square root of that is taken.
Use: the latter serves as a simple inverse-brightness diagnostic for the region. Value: 0.265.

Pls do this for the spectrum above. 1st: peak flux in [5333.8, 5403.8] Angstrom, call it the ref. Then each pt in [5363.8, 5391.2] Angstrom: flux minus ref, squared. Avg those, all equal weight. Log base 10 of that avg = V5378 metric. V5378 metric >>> 1.03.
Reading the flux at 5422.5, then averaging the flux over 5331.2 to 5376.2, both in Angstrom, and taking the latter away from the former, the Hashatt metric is -0.3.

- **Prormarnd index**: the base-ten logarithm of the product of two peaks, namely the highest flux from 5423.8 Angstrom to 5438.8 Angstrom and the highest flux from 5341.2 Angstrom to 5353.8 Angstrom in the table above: 2.50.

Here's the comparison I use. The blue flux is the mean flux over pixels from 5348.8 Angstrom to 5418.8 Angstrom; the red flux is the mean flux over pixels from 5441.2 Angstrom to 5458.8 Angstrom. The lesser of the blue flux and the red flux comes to 14.4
